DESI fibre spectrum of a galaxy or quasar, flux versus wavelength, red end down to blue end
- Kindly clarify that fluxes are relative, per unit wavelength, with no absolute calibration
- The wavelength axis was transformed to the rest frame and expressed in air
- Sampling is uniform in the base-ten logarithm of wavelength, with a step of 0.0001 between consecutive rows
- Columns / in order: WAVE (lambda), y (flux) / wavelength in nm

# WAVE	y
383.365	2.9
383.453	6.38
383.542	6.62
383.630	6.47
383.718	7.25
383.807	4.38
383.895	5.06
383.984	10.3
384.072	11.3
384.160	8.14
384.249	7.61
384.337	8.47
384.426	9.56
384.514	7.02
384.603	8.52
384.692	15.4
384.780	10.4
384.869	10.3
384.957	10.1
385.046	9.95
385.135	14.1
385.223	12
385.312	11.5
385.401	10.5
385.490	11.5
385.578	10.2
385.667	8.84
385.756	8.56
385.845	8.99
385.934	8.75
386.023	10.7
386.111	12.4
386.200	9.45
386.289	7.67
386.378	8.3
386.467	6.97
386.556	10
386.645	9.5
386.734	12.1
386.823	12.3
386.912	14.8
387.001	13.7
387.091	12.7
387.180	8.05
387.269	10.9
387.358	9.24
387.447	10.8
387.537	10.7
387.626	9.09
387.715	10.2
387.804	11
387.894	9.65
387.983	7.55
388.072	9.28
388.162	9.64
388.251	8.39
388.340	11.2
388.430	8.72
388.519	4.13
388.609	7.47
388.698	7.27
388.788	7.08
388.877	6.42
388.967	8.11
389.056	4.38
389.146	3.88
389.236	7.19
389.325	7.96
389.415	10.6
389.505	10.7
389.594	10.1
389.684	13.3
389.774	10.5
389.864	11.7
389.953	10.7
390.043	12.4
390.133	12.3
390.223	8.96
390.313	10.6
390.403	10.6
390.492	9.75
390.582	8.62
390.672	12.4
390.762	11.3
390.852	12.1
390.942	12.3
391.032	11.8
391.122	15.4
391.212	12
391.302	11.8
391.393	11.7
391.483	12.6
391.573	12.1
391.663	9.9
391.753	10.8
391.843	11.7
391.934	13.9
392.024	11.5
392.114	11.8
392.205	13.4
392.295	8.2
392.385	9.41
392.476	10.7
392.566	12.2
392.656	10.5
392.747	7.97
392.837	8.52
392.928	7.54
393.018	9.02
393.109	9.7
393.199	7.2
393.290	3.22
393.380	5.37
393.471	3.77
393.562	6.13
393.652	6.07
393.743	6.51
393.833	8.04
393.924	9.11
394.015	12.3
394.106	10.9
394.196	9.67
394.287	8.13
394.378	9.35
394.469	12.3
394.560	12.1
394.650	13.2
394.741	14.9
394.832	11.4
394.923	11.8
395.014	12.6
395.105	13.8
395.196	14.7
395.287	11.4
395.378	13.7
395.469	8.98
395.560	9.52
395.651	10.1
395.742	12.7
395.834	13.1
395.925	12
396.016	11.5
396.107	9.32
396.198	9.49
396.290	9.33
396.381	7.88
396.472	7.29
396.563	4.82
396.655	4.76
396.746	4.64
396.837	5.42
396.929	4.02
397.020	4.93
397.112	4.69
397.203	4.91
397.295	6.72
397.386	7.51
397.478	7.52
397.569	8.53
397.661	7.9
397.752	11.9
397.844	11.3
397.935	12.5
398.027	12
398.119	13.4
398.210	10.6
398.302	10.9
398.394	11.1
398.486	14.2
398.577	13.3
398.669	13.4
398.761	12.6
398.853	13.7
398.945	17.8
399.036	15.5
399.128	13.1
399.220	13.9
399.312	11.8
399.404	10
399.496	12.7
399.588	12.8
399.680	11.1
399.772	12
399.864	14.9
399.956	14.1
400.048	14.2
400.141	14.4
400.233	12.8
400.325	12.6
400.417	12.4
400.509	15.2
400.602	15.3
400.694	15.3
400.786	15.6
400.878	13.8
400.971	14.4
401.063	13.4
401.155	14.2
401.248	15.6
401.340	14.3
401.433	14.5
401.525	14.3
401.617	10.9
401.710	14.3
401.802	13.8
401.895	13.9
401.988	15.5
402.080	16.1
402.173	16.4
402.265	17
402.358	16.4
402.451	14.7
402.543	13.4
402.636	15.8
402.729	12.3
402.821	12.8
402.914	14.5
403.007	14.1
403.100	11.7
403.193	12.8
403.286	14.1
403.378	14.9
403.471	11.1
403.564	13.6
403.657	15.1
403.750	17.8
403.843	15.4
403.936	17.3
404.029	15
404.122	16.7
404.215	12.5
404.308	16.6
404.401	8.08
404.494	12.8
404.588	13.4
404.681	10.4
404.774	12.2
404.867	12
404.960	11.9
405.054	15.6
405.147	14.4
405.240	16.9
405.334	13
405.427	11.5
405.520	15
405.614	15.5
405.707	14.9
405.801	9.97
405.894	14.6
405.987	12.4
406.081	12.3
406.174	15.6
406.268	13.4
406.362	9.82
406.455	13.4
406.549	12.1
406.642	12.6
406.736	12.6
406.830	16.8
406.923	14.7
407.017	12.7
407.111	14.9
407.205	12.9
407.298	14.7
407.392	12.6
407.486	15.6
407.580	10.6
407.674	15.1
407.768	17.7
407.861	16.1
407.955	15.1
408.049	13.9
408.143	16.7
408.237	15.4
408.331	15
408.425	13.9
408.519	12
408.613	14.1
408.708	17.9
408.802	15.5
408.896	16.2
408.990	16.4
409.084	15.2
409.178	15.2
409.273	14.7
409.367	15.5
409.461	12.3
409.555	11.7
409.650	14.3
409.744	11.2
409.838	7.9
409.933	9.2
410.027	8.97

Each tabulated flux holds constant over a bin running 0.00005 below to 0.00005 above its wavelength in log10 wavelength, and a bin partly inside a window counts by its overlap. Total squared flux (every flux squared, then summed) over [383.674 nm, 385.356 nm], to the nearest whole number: 1868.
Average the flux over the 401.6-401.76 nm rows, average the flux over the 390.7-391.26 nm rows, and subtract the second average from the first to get 0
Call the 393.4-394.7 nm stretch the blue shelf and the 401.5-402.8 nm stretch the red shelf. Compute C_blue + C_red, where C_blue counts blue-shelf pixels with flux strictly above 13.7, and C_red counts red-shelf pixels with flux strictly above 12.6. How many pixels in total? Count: 12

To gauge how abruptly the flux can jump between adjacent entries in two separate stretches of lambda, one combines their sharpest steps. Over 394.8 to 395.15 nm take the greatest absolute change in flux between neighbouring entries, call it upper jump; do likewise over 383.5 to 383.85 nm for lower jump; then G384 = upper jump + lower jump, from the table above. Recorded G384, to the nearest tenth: 4.1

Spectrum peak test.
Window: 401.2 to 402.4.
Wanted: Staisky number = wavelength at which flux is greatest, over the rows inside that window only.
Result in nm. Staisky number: 402.265 nm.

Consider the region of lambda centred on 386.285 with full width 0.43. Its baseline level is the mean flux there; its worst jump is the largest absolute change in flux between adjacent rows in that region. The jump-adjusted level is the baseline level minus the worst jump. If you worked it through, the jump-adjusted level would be 6.0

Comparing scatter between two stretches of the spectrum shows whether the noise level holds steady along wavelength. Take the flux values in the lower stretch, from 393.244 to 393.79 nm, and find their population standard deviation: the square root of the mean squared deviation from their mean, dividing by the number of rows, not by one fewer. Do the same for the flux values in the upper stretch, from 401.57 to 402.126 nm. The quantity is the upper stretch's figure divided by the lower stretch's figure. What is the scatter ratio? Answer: 1.3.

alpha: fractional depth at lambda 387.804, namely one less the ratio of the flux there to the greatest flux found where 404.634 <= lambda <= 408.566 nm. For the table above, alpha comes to 0.38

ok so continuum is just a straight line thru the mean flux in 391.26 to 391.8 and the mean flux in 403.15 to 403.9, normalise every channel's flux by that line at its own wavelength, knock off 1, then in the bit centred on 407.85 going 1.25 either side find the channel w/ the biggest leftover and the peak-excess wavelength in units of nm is 407.768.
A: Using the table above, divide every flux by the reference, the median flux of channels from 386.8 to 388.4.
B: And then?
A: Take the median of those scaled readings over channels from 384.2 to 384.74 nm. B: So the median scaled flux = 0.81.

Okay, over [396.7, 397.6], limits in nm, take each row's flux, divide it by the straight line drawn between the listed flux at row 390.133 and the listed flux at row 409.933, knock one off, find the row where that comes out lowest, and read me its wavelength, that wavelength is 396.929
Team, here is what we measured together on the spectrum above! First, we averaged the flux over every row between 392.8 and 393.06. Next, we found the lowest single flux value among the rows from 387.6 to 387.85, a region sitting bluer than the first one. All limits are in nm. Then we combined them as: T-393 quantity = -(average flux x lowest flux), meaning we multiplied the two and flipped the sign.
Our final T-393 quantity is -76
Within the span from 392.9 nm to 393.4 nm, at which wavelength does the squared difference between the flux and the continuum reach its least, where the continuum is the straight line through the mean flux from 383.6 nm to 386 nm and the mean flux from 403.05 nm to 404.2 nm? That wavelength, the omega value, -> 393.109 nm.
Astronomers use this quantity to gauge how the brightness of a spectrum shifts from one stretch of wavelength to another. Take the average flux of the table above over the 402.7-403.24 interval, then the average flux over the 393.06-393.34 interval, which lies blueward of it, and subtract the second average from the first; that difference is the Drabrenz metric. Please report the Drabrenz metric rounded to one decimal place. 6.3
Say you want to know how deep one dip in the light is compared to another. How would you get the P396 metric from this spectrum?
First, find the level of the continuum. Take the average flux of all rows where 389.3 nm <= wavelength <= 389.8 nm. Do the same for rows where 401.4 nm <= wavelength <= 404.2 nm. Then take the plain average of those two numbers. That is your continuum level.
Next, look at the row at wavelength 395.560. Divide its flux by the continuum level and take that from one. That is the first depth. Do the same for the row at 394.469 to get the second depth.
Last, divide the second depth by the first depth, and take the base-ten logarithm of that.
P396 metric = -1.1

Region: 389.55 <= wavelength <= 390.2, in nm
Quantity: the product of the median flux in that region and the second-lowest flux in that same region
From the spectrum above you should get 123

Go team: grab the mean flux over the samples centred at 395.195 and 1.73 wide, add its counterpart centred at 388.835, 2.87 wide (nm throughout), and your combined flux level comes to 21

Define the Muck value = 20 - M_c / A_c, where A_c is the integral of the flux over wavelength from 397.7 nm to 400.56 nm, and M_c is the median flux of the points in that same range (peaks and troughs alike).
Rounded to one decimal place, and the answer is 19.7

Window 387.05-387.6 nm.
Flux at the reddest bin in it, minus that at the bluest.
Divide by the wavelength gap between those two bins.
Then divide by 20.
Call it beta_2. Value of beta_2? -0.22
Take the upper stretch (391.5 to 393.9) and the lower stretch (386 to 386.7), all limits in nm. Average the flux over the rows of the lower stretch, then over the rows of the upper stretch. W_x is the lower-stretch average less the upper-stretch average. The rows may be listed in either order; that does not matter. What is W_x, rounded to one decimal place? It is 0.3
